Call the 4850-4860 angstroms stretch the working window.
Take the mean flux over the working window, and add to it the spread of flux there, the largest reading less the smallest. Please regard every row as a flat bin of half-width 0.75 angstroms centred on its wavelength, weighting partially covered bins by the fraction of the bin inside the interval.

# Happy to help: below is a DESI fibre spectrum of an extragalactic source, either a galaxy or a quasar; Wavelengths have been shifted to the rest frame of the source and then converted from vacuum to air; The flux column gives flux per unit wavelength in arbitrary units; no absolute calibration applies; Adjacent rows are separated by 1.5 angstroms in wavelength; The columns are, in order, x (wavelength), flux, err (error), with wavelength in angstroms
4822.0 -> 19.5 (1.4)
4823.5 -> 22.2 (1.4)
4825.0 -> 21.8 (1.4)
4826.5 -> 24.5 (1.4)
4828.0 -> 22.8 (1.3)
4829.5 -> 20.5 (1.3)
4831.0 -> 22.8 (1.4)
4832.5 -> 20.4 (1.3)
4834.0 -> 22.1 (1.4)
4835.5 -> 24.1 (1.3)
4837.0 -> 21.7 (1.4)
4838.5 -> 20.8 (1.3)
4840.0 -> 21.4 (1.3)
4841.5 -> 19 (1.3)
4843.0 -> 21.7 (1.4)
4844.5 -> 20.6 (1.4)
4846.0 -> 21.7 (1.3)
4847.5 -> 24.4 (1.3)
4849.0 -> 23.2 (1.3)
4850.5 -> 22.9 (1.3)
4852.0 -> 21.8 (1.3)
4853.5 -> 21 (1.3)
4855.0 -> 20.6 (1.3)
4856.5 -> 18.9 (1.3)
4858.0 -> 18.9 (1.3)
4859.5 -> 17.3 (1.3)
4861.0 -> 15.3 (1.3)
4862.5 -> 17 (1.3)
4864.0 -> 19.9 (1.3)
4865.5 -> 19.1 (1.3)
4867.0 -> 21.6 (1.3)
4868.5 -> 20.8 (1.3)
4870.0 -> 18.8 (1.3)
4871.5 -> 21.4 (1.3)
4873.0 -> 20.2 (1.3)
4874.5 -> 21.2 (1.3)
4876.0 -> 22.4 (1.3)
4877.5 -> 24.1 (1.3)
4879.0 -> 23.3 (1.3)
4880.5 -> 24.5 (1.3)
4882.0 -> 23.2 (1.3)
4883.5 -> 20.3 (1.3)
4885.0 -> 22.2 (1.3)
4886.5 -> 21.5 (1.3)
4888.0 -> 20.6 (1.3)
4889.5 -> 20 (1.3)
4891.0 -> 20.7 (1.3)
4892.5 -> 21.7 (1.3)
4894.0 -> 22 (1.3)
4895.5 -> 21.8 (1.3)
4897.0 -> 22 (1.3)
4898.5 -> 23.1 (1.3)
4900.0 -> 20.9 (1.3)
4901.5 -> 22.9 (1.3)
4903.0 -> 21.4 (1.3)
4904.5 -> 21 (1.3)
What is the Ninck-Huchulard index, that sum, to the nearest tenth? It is 25.8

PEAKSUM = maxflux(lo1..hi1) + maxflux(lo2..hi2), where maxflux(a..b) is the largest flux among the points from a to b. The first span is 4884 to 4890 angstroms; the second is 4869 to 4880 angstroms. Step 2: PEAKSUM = 46.3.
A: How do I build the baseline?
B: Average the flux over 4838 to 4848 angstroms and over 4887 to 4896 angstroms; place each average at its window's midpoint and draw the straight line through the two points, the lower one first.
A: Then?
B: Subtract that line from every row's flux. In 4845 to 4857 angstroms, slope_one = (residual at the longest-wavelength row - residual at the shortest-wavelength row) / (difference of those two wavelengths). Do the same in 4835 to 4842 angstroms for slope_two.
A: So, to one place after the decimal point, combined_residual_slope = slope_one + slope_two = -1.1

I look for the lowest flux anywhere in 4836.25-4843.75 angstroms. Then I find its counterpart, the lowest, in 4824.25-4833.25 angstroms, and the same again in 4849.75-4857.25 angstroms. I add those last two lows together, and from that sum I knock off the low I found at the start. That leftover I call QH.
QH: 20.3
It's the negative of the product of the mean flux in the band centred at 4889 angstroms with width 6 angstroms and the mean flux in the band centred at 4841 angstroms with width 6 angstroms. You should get -429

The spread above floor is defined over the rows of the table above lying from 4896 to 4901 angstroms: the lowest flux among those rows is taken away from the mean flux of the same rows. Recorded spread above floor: 1.1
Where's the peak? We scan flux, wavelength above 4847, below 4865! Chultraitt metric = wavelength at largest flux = 4847.5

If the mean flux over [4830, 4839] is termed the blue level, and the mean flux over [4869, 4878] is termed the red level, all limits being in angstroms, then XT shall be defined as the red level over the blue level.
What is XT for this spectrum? 0.97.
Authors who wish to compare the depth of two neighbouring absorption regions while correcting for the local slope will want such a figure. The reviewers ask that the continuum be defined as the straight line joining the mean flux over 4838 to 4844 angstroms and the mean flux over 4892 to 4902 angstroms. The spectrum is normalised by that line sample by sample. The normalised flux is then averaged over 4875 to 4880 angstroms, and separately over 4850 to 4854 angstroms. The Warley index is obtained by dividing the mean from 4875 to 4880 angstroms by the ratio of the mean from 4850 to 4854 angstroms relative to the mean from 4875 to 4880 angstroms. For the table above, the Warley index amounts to 1.11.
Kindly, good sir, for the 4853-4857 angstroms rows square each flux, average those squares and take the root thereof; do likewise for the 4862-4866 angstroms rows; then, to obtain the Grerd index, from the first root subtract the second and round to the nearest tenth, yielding 1.5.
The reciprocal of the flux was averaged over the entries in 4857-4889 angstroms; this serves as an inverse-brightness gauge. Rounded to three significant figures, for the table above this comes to 0.0491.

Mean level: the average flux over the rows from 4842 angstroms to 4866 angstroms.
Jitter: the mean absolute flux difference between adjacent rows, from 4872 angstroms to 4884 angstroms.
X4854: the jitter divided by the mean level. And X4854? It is 0.0712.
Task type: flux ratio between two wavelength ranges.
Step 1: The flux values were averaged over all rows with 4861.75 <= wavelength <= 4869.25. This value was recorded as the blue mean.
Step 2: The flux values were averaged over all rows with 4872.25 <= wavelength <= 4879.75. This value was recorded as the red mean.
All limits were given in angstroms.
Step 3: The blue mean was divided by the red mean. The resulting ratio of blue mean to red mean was 0.88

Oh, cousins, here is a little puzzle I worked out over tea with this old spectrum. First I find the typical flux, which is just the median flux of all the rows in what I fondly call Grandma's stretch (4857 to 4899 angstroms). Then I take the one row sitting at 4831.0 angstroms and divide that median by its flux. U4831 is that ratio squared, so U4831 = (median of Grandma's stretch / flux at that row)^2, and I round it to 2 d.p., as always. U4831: 0.87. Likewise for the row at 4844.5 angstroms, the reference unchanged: 1.07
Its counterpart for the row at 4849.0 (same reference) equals 0.84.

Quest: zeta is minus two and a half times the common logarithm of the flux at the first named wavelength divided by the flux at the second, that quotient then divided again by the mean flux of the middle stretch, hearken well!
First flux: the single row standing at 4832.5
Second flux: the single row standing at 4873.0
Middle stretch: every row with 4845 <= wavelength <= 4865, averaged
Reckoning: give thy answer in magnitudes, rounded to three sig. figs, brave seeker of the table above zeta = 3.25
